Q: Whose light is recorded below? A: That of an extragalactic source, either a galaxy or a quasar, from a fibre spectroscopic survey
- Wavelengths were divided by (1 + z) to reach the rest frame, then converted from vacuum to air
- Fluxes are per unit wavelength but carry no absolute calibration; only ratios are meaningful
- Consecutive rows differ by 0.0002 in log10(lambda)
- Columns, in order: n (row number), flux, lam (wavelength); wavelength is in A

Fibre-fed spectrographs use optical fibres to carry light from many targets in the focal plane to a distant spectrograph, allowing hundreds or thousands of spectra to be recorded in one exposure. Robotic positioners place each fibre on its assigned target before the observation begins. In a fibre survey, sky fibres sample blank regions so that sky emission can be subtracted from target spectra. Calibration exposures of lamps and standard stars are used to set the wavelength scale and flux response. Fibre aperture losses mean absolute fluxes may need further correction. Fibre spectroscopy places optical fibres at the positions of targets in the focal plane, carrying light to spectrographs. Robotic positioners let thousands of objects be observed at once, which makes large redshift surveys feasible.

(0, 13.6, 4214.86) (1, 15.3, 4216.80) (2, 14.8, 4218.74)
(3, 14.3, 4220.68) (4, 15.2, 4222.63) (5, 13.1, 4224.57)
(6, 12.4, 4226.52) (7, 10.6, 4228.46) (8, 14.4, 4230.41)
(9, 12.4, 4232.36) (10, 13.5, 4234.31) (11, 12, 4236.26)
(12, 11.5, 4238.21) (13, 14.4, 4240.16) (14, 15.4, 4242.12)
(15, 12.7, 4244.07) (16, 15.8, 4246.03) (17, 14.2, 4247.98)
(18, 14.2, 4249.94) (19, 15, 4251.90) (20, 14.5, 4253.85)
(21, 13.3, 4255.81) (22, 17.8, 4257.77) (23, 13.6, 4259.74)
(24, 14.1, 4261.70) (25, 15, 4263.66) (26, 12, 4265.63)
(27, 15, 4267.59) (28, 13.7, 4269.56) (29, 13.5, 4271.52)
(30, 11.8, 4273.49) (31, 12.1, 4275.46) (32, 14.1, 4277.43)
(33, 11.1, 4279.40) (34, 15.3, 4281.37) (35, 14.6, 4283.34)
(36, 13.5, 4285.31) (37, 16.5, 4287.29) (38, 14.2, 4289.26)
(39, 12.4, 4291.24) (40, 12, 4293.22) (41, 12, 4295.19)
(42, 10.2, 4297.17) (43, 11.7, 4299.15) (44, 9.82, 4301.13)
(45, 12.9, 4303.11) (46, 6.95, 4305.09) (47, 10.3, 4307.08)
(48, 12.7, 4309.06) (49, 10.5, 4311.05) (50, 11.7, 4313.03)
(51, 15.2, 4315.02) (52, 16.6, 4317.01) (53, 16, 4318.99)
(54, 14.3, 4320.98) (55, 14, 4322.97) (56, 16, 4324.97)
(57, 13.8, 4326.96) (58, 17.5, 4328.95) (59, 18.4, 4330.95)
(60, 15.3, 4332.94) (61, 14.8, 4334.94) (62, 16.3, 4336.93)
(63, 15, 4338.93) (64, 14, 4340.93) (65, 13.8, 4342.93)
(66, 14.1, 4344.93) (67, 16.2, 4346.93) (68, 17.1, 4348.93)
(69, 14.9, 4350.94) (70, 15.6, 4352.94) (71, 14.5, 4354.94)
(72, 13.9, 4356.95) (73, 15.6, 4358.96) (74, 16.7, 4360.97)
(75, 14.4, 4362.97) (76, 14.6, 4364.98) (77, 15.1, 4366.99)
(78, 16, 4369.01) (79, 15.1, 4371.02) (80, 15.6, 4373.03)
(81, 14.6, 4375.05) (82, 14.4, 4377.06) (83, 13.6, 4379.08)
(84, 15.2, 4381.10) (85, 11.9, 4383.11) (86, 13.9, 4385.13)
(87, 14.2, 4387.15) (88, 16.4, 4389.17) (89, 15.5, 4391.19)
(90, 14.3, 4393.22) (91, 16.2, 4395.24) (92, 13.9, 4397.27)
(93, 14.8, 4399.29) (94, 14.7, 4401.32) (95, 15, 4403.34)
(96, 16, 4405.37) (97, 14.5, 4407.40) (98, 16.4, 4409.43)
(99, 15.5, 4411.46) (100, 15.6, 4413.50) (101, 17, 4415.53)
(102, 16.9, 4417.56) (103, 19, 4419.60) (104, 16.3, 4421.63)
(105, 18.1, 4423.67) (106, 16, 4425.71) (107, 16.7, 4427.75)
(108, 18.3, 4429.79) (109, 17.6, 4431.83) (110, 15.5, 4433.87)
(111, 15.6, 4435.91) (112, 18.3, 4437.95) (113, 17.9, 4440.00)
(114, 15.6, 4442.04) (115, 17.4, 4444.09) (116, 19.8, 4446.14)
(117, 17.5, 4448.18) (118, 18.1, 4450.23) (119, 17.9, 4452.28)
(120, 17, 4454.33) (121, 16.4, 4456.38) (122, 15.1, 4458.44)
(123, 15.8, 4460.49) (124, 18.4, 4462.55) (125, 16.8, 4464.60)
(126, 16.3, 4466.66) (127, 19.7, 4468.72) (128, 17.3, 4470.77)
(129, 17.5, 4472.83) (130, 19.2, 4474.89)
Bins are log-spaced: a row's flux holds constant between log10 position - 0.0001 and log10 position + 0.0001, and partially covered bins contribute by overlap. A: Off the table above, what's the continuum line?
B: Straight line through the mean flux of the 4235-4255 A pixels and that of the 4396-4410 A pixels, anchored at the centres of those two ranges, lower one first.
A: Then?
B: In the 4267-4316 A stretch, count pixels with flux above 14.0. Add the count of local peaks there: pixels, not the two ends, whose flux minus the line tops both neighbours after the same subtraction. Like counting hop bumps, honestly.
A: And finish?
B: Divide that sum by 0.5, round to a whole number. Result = 26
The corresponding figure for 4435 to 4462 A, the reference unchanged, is 32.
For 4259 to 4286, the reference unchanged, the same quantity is 20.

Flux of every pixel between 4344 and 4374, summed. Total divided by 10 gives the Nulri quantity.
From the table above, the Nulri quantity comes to 22.9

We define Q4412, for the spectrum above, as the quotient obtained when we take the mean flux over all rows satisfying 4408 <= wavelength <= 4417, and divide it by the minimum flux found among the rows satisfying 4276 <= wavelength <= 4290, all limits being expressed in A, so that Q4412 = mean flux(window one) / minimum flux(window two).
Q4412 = 1.45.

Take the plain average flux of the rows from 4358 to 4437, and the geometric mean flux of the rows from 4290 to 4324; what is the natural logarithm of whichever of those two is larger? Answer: 2.74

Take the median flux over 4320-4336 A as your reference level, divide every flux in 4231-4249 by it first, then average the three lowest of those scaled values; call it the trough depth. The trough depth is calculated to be 0.8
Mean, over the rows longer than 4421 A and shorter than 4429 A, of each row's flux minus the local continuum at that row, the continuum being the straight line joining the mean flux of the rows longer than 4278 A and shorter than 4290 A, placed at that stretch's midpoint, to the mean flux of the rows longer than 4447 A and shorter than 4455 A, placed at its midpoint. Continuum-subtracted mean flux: -0.3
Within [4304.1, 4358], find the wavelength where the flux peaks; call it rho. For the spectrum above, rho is 4330.95 A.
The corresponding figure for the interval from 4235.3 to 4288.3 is 4257.77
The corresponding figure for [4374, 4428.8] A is 4419.60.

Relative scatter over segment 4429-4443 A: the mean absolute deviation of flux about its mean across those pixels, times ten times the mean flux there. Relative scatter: 204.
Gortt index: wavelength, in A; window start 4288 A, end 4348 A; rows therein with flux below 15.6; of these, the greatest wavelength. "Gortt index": 4344.93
